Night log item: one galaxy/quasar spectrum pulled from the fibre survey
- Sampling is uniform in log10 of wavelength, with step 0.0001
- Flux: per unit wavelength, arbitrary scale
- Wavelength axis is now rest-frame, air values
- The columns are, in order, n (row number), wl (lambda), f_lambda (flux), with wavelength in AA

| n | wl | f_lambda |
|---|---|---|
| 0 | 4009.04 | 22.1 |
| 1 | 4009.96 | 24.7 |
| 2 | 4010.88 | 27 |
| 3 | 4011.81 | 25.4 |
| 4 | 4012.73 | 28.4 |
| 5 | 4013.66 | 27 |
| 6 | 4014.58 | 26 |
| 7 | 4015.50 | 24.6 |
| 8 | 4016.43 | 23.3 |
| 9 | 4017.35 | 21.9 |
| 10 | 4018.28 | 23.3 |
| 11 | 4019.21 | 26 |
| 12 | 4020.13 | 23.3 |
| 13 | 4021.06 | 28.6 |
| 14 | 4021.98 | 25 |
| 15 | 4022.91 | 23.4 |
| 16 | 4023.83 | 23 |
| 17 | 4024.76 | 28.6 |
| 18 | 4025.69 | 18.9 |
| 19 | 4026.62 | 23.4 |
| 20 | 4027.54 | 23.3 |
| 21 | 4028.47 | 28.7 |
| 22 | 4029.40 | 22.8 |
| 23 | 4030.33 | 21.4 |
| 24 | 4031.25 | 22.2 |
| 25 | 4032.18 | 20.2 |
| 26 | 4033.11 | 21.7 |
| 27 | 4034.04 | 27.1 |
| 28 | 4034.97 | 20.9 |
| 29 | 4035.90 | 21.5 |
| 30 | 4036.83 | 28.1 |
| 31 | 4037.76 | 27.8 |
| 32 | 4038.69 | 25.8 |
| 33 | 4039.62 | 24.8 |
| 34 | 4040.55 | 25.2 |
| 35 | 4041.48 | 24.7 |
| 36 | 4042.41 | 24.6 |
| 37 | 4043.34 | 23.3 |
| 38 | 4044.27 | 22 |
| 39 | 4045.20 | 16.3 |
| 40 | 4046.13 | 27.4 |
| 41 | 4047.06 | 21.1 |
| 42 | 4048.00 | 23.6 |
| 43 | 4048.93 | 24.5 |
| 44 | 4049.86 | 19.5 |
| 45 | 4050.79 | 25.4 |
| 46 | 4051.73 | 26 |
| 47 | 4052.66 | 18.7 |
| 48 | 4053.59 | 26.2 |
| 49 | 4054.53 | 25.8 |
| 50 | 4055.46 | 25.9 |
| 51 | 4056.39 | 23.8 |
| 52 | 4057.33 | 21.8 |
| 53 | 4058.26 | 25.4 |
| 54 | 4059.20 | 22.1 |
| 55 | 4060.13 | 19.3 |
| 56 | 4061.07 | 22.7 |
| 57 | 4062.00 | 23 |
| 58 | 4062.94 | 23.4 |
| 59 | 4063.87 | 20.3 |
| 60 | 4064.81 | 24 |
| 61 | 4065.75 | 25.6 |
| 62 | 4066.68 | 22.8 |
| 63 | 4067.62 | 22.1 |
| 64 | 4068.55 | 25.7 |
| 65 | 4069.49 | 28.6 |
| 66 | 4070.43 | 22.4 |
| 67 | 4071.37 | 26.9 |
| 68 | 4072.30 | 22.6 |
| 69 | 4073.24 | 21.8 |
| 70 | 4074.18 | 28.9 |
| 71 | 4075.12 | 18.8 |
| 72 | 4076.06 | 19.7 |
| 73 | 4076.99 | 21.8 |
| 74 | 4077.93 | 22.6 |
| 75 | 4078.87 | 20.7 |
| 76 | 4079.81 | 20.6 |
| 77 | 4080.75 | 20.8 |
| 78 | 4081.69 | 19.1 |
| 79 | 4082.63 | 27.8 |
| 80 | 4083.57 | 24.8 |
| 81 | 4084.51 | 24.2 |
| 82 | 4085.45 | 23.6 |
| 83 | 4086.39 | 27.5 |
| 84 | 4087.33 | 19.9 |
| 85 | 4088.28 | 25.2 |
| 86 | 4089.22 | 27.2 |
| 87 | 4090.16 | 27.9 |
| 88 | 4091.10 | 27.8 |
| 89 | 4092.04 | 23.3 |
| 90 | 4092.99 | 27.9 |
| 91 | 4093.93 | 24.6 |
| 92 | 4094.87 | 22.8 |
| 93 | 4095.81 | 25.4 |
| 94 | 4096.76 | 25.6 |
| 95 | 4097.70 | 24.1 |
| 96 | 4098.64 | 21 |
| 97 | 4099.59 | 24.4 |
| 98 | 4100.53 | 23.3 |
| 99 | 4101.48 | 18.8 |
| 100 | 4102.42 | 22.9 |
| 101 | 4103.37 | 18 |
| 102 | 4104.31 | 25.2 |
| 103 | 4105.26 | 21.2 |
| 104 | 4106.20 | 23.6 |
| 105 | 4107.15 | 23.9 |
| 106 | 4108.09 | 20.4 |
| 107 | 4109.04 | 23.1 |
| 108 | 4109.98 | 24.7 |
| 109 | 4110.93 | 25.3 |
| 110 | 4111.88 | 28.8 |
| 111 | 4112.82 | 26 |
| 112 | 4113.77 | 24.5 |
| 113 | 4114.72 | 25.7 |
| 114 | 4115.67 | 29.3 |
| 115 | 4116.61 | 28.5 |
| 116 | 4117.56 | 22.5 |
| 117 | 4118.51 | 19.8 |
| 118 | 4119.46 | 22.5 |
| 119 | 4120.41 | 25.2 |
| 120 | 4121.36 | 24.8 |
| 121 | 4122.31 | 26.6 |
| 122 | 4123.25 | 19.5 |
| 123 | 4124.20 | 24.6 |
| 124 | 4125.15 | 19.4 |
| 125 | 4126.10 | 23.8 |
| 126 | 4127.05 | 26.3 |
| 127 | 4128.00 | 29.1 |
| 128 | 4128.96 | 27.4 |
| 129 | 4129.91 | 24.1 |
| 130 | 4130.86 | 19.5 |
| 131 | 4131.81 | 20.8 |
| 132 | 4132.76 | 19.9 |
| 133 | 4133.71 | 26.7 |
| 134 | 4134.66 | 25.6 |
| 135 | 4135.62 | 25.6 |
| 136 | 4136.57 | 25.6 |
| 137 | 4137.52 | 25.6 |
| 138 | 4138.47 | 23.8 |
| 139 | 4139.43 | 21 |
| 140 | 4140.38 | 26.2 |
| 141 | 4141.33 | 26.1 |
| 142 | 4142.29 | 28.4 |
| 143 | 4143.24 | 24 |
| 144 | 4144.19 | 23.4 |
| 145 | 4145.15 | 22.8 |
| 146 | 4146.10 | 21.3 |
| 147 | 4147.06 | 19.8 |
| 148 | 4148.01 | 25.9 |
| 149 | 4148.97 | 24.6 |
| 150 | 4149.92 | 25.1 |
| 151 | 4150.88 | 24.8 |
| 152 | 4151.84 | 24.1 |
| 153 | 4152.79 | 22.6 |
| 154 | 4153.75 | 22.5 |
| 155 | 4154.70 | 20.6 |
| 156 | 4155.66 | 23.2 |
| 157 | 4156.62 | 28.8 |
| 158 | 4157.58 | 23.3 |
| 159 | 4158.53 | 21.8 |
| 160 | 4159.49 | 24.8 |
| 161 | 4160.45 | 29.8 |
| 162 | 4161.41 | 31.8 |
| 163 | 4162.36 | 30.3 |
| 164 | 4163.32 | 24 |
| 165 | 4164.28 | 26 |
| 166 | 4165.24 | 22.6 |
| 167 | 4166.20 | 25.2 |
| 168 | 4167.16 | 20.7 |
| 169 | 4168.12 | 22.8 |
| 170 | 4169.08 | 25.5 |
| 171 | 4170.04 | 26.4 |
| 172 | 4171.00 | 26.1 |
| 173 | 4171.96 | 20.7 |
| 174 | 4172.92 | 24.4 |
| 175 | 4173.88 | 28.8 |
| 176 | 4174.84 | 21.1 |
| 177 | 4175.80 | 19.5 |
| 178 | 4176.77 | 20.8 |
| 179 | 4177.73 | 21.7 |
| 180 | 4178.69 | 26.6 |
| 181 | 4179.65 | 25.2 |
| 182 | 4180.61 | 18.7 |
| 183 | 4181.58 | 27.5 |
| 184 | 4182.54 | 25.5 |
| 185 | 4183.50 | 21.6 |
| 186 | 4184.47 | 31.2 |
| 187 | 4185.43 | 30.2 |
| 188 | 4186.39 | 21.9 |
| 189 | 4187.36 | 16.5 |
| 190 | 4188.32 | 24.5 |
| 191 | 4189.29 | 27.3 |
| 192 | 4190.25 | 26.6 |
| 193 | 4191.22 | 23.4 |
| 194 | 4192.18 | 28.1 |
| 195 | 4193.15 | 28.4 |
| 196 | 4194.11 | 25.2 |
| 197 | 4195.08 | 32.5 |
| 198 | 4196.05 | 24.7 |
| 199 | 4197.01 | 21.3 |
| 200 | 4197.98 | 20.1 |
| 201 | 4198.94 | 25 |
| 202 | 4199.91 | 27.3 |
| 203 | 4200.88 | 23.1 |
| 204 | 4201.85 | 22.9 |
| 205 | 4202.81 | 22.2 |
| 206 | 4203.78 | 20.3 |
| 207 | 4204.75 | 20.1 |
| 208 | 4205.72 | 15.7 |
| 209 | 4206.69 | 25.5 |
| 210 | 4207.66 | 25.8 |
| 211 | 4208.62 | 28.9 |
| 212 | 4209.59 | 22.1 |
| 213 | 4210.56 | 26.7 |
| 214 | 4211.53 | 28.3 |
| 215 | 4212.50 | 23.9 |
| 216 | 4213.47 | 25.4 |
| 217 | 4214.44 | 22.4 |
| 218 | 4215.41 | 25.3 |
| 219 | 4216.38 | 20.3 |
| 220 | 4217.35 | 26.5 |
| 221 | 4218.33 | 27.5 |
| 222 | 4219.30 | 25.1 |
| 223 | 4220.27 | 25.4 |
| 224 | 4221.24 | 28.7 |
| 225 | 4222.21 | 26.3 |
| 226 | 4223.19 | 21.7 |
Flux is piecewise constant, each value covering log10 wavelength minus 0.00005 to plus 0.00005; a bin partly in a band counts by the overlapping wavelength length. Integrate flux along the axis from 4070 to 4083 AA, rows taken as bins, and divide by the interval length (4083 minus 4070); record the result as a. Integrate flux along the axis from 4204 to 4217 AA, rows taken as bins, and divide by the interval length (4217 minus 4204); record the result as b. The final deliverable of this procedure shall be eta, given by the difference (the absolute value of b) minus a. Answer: 1.4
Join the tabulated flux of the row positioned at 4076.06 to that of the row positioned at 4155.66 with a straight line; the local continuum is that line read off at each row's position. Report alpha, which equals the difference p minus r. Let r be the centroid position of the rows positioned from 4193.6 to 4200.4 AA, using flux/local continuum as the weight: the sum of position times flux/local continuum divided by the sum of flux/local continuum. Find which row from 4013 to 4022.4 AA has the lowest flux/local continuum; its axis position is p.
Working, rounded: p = 4017.35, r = 4196.9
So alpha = -179.6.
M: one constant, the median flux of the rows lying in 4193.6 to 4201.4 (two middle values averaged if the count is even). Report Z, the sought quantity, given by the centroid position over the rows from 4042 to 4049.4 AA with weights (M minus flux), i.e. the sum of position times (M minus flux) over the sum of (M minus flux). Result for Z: 4045.4 AA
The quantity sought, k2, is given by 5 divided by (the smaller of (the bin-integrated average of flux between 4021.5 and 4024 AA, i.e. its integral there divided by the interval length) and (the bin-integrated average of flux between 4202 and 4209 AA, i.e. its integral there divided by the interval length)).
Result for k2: 0.221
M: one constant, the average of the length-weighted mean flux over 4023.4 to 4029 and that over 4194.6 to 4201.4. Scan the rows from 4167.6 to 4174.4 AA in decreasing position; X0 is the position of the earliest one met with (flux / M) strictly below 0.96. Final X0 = 4171.96 AA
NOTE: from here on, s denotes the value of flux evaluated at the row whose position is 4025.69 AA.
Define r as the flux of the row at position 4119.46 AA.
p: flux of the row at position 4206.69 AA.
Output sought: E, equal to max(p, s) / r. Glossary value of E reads 1.1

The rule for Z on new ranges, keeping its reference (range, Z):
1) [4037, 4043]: 4037.8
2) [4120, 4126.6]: 4124.9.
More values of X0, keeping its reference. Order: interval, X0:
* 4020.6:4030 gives 4029.40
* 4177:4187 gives 4186.39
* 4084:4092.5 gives 4092.04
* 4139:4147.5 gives 4147.06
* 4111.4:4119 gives 4118.51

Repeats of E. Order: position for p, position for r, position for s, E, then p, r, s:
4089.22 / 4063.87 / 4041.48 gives 1.3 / 27.2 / 20.3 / 24.7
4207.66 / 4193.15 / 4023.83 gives 0.9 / 25.8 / 28.4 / 23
